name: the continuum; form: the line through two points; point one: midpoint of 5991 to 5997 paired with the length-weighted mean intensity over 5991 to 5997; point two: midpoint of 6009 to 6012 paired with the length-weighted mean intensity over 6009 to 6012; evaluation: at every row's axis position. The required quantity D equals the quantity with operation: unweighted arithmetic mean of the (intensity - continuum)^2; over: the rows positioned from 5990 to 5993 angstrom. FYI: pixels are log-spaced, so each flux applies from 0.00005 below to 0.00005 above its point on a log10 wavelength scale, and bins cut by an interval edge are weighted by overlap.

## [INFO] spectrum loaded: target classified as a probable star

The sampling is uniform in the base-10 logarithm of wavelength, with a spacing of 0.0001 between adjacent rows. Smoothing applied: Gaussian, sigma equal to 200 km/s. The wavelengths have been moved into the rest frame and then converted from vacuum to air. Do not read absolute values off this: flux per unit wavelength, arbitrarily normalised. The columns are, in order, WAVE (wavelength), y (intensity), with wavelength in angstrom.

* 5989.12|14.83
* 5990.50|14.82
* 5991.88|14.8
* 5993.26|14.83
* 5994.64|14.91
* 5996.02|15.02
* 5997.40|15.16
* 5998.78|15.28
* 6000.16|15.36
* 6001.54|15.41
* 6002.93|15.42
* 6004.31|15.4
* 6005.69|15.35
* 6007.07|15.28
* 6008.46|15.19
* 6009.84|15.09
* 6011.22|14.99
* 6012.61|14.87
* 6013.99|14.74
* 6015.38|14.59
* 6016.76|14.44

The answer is 0.00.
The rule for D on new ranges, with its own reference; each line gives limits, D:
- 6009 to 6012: 0.00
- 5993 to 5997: 0.00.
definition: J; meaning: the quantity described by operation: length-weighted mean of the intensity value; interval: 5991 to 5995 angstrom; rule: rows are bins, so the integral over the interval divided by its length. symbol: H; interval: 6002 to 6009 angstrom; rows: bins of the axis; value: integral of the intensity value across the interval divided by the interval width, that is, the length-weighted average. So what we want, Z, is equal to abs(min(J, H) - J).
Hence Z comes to 0.00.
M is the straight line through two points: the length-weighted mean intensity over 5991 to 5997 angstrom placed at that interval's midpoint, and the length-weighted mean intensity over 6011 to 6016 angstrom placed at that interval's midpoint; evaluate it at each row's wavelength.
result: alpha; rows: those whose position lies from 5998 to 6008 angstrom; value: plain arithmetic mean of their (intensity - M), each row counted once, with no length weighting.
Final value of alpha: 0.5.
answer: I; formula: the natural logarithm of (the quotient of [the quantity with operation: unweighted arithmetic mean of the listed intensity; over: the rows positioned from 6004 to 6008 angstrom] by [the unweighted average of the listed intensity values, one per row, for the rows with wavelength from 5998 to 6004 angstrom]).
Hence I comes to -0.002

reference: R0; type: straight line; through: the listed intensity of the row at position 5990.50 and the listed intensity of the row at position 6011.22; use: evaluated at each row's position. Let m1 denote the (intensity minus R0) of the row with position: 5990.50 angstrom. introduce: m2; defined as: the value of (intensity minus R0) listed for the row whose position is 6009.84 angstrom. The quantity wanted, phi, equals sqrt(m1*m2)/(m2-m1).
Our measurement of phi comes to 0.0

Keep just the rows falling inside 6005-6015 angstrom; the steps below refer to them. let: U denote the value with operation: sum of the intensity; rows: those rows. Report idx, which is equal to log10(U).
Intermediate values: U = 106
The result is 2.0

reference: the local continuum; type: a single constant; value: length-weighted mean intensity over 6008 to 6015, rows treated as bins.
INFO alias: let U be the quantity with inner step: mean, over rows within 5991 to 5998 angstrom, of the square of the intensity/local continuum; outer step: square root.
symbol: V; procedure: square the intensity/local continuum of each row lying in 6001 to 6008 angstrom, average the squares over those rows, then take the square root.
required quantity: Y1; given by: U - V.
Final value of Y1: -0.029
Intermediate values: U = 1.00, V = 1.03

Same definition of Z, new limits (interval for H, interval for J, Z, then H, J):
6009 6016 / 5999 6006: 0.51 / 14.9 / 15.4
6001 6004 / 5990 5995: 0.00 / 15.4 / 14.8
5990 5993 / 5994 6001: 0.36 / 14.8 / 15.2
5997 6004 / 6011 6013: 0.00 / 15.3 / 14.9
